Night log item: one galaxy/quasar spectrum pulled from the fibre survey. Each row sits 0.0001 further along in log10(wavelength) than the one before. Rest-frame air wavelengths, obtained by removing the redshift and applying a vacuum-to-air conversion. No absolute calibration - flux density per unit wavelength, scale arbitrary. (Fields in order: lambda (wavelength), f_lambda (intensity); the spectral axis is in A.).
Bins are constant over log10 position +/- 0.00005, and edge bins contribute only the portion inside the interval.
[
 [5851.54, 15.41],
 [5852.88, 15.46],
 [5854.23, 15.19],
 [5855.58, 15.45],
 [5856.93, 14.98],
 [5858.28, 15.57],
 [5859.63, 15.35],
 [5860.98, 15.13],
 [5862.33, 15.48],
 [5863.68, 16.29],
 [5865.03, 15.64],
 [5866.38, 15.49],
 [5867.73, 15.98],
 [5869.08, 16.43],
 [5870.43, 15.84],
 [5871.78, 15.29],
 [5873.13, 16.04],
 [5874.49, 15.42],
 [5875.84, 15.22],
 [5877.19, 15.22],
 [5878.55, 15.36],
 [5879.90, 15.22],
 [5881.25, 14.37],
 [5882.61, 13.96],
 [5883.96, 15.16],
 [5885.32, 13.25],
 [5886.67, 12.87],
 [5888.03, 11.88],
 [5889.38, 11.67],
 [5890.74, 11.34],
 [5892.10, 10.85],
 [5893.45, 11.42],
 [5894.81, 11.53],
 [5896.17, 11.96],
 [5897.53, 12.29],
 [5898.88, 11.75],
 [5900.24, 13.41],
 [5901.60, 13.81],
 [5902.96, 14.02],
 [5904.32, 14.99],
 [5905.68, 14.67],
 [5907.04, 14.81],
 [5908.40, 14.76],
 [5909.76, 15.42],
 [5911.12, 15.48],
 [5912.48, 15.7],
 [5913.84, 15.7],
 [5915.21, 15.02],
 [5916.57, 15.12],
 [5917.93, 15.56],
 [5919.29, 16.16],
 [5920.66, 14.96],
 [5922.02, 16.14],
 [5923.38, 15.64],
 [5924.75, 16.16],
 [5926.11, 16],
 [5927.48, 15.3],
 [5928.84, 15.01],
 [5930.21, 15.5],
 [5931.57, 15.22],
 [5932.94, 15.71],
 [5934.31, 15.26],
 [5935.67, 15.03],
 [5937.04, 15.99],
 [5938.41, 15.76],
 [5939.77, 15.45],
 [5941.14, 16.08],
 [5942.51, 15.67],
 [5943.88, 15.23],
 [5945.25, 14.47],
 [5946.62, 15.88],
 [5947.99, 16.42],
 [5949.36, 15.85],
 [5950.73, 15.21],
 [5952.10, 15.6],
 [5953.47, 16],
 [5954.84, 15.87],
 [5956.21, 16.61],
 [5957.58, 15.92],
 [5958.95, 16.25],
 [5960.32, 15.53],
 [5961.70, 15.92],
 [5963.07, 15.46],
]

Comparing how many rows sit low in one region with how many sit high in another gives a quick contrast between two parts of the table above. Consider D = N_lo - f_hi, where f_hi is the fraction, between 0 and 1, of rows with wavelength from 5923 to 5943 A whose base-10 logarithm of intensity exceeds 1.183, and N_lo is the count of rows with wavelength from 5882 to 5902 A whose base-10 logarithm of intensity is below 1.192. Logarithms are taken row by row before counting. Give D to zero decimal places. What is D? 14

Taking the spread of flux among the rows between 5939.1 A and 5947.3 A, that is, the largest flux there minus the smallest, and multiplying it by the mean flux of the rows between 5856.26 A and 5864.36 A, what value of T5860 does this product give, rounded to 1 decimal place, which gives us 24.9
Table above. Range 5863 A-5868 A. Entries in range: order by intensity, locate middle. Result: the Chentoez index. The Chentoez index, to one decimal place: 15.8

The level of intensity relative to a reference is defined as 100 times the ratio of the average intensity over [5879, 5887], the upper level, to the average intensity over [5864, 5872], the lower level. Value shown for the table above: 90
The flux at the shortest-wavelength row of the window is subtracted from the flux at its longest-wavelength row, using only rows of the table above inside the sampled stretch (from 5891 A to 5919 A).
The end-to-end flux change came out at 4.7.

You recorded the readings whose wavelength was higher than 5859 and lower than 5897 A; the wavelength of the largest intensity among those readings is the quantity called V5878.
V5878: 5869.08 A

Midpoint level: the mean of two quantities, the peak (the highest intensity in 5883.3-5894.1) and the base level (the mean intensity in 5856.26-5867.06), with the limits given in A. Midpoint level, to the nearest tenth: 15.3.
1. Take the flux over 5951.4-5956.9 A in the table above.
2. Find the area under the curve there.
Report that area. 88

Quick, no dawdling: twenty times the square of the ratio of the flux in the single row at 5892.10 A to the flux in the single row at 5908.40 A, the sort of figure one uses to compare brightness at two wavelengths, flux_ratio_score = 10.8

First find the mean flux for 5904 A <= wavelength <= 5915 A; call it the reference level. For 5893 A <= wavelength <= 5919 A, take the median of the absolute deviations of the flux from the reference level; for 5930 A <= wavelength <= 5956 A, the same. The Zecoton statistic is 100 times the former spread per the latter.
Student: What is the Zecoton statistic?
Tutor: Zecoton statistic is 98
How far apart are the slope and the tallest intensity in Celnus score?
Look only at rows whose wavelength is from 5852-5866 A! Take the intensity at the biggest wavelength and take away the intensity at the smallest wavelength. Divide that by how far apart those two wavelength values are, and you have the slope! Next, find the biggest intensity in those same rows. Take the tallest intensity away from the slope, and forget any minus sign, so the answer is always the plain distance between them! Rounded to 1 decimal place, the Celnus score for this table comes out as 16.3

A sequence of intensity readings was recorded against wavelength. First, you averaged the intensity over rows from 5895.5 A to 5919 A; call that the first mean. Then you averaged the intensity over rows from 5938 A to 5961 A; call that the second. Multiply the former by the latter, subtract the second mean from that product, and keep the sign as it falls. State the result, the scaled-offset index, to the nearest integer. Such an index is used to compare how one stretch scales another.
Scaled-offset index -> 211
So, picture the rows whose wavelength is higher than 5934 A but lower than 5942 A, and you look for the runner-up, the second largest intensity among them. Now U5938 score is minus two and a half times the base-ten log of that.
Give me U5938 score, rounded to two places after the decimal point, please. -3.01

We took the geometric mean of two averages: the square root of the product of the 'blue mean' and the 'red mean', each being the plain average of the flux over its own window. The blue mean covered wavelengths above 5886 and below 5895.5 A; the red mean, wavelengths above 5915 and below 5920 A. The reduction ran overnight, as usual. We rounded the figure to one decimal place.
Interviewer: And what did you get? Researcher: 13.4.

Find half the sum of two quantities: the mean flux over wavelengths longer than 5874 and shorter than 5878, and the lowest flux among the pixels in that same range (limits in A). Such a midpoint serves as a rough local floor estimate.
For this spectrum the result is 15.3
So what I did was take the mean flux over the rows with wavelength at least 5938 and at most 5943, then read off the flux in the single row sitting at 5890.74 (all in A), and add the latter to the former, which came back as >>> 27.1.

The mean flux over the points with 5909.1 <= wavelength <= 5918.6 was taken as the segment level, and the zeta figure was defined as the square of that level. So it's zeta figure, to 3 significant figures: 238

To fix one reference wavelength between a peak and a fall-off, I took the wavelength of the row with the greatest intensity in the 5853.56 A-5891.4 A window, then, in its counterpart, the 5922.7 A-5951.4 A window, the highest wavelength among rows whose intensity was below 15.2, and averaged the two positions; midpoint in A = 5907.2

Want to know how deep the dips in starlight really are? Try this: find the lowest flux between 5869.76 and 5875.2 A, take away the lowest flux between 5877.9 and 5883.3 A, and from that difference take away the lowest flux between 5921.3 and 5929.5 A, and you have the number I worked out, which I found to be -13.7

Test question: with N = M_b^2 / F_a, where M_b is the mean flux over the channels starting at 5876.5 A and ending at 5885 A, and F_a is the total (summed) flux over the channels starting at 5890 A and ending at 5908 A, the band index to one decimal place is 1.3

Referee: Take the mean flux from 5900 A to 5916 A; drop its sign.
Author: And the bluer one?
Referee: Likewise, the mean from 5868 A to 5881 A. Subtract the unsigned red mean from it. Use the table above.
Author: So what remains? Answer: 0.7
